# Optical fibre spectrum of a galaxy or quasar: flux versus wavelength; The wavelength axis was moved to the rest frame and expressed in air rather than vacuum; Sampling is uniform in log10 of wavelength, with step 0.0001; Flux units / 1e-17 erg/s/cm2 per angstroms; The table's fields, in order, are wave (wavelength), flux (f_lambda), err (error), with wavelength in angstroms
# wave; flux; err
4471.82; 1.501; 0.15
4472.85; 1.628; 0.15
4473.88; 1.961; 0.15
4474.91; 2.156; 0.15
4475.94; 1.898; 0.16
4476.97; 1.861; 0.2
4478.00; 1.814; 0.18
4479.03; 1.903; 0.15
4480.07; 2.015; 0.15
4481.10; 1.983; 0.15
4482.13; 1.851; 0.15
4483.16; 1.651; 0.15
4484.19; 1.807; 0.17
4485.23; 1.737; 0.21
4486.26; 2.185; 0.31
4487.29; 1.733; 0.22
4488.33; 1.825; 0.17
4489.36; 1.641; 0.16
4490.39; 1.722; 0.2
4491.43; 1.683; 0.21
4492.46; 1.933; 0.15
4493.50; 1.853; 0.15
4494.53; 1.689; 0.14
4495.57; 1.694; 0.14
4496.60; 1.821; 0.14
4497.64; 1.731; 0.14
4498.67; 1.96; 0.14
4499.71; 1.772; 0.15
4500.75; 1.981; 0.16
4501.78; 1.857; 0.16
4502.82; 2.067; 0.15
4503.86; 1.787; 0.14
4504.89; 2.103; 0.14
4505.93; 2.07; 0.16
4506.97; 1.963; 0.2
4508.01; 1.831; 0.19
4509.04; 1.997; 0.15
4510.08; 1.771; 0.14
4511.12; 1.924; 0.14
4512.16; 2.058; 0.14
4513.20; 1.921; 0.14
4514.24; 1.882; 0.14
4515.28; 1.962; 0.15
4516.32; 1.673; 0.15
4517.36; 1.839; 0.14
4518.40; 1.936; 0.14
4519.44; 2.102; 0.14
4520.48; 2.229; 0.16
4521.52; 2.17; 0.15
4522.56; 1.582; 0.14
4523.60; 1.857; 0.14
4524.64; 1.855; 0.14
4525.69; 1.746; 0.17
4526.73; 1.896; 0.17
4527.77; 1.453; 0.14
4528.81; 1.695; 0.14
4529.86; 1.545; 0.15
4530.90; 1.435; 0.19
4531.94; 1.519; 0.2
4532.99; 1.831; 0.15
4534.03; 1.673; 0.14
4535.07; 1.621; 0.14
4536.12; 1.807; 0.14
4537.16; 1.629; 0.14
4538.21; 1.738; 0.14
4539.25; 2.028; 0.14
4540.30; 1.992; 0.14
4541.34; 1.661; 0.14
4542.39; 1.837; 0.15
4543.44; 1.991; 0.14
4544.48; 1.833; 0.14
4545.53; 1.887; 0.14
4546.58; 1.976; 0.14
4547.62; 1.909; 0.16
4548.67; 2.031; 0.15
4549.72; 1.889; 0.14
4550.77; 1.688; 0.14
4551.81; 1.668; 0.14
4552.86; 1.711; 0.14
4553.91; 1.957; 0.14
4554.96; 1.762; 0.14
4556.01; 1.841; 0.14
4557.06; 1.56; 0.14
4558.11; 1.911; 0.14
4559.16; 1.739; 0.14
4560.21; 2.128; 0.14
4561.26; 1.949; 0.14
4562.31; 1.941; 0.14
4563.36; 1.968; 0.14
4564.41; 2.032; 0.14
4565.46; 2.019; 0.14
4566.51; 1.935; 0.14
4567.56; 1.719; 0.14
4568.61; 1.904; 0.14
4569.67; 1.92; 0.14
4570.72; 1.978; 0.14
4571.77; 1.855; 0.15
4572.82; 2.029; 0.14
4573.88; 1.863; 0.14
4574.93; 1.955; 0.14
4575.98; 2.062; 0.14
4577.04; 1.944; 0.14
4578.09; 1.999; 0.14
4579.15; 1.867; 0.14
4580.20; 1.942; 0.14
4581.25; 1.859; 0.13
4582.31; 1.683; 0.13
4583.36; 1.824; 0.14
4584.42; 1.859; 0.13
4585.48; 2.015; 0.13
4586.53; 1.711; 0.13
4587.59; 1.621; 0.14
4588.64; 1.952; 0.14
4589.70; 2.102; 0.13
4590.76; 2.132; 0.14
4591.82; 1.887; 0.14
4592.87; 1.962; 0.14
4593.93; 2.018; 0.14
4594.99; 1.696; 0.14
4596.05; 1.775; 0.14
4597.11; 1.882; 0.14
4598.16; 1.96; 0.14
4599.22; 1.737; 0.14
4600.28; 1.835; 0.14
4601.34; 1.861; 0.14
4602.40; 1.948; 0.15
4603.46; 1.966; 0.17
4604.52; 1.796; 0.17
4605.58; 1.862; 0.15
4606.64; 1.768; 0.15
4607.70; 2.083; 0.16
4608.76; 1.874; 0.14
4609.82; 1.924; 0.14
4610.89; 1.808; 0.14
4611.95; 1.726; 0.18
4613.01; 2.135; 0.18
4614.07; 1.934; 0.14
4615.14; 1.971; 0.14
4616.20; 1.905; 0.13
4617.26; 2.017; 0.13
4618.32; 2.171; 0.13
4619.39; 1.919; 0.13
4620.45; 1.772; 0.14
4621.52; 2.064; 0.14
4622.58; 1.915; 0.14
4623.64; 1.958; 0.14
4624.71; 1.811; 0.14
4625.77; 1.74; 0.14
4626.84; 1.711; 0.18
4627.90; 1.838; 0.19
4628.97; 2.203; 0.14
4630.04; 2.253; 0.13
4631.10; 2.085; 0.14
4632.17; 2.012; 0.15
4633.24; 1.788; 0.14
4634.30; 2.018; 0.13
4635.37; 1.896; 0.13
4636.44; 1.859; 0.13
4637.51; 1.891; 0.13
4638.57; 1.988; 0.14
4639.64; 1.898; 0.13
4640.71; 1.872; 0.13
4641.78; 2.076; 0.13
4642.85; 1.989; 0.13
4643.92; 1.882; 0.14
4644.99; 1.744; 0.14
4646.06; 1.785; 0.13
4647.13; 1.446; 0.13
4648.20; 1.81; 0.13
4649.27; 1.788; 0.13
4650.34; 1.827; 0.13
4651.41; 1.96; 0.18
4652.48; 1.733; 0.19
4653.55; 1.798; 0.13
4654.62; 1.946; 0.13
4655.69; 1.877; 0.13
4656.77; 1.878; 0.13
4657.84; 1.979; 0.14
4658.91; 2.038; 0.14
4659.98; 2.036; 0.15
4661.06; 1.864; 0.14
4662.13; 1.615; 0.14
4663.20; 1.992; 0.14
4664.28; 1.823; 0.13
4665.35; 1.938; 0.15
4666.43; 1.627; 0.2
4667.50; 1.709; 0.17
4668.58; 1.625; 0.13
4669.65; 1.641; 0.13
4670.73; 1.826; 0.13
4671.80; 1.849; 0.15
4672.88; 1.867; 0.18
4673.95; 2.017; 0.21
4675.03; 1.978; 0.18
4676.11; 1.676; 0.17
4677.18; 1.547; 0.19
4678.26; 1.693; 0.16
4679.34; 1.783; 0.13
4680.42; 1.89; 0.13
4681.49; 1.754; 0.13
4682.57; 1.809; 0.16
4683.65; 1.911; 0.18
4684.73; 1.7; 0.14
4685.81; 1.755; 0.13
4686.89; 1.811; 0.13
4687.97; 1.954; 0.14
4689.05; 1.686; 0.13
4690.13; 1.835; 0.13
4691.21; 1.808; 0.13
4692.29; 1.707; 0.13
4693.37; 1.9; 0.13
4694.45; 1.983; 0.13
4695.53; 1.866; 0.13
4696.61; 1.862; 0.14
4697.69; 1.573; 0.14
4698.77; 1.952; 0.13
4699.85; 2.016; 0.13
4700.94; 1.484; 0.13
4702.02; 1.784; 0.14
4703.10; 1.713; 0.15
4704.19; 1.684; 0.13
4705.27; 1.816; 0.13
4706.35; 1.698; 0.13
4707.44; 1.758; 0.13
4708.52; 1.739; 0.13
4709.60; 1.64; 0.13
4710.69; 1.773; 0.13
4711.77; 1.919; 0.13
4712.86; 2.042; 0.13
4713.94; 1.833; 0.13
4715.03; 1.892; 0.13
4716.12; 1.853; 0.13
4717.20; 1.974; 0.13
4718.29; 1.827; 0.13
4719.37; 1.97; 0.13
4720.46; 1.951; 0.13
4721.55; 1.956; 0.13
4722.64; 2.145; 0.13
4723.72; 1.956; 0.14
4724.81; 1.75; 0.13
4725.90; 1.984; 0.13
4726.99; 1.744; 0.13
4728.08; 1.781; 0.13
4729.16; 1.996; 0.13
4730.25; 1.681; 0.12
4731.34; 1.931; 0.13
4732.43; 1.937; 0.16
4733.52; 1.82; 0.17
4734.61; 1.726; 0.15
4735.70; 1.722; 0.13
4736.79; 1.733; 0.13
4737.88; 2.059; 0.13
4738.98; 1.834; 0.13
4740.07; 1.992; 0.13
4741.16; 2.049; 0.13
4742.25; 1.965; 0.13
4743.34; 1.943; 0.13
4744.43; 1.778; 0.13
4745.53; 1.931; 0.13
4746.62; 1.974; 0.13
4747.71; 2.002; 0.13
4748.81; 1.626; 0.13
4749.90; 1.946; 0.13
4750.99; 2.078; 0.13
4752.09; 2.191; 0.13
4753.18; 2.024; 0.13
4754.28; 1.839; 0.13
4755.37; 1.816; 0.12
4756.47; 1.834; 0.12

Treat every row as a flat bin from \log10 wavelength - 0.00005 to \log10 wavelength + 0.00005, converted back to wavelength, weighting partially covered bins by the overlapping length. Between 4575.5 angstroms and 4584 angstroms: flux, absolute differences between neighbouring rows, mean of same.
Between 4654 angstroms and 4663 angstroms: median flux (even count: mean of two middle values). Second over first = 17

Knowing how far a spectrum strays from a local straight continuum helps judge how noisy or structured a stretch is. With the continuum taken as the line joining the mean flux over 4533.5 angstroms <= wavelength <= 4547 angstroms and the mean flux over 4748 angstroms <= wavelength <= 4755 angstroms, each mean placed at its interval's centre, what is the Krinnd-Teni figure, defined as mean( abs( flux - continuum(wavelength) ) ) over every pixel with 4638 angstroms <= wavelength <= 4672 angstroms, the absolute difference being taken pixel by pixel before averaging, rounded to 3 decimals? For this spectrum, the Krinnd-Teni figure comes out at 0.118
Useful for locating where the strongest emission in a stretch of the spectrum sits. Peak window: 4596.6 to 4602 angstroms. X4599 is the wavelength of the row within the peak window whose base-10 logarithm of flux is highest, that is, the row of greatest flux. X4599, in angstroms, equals 4598.16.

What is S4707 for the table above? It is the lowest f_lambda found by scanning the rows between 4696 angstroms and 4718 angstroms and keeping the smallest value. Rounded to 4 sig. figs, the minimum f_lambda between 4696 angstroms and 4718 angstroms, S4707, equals 1.484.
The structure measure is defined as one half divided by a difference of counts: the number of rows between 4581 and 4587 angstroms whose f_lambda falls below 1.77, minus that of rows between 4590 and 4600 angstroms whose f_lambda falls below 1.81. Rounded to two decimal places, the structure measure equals -0.50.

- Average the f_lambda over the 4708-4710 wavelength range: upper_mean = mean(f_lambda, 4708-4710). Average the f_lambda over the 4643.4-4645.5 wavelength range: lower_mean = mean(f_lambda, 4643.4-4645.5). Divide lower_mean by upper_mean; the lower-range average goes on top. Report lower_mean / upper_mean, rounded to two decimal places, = 1.07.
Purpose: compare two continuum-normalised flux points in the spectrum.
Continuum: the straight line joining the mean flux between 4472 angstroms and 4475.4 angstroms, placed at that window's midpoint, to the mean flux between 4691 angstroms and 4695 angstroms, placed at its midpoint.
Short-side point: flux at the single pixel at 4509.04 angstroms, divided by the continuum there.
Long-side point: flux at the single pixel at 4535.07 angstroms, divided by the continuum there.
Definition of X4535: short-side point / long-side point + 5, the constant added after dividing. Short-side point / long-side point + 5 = 6.23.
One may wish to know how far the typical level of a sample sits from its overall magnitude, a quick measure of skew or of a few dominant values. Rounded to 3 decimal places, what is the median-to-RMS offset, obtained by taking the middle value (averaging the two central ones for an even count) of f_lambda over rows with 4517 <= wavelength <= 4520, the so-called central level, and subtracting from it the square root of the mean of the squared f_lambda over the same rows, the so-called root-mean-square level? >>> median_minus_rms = -0.026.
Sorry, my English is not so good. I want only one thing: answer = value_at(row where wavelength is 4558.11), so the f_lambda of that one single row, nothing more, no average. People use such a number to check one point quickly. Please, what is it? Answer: 1.911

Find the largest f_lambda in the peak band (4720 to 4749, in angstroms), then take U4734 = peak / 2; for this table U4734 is 1.07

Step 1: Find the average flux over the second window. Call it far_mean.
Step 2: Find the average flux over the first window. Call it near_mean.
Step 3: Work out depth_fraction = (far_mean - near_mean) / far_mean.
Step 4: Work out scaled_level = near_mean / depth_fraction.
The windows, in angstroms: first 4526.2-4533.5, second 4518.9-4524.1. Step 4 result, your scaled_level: 9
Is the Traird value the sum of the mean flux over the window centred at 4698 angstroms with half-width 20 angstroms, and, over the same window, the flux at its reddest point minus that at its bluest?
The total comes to 2.09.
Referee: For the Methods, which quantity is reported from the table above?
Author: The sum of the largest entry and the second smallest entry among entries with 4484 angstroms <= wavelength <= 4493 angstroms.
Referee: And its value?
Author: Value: 3.87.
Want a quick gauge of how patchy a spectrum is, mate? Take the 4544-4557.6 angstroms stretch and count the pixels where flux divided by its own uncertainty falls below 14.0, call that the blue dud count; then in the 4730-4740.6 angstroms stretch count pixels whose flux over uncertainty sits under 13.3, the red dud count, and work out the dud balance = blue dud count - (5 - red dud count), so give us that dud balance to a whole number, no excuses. 11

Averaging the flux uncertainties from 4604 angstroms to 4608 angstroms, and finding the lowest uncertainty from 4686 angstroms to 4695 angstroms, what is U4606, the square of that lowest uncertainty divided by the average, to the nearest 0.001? 0.107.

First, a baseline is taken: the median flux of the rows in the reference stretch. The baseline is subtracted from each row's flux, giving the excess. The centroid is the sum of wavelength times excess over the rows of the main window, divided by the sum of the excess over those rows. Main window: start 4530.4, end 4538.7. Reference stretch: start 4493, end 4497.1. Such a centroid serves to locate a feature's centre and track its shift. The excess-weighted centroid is 4532.9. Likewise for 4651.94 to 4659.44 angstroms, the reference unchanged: 4657.1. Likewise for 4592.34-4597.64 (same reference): 4594.2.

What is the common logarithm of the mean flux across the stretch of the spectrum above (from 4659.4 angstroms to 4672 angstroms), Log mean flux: 0.254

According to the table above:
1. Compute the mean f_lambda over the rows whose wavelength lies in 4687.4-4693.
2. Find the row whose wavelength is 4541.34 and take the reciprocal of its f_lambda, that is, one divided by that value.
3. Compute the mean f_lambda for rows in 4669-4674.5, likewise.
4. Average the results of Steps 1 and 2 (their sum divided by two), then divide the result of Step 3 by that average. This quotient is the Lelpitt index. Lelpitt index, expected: 1.53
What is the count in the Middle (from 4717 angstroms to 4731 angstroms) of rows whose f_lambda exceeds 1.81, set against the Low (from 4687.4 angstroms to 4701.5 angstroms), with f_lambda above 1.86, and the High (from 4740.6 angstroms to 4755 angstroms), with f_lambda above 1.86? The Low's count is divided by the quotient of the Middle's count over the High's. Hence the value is 8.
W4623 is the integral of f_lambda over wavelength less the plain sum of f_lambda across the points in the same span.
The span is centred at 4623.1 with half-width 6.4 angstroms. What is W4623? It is 1.5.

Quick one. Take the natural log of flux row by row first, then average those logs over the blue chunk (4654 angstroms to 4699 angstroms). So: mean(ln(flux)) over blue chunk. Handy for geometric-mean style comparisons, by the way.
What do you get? 0.60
